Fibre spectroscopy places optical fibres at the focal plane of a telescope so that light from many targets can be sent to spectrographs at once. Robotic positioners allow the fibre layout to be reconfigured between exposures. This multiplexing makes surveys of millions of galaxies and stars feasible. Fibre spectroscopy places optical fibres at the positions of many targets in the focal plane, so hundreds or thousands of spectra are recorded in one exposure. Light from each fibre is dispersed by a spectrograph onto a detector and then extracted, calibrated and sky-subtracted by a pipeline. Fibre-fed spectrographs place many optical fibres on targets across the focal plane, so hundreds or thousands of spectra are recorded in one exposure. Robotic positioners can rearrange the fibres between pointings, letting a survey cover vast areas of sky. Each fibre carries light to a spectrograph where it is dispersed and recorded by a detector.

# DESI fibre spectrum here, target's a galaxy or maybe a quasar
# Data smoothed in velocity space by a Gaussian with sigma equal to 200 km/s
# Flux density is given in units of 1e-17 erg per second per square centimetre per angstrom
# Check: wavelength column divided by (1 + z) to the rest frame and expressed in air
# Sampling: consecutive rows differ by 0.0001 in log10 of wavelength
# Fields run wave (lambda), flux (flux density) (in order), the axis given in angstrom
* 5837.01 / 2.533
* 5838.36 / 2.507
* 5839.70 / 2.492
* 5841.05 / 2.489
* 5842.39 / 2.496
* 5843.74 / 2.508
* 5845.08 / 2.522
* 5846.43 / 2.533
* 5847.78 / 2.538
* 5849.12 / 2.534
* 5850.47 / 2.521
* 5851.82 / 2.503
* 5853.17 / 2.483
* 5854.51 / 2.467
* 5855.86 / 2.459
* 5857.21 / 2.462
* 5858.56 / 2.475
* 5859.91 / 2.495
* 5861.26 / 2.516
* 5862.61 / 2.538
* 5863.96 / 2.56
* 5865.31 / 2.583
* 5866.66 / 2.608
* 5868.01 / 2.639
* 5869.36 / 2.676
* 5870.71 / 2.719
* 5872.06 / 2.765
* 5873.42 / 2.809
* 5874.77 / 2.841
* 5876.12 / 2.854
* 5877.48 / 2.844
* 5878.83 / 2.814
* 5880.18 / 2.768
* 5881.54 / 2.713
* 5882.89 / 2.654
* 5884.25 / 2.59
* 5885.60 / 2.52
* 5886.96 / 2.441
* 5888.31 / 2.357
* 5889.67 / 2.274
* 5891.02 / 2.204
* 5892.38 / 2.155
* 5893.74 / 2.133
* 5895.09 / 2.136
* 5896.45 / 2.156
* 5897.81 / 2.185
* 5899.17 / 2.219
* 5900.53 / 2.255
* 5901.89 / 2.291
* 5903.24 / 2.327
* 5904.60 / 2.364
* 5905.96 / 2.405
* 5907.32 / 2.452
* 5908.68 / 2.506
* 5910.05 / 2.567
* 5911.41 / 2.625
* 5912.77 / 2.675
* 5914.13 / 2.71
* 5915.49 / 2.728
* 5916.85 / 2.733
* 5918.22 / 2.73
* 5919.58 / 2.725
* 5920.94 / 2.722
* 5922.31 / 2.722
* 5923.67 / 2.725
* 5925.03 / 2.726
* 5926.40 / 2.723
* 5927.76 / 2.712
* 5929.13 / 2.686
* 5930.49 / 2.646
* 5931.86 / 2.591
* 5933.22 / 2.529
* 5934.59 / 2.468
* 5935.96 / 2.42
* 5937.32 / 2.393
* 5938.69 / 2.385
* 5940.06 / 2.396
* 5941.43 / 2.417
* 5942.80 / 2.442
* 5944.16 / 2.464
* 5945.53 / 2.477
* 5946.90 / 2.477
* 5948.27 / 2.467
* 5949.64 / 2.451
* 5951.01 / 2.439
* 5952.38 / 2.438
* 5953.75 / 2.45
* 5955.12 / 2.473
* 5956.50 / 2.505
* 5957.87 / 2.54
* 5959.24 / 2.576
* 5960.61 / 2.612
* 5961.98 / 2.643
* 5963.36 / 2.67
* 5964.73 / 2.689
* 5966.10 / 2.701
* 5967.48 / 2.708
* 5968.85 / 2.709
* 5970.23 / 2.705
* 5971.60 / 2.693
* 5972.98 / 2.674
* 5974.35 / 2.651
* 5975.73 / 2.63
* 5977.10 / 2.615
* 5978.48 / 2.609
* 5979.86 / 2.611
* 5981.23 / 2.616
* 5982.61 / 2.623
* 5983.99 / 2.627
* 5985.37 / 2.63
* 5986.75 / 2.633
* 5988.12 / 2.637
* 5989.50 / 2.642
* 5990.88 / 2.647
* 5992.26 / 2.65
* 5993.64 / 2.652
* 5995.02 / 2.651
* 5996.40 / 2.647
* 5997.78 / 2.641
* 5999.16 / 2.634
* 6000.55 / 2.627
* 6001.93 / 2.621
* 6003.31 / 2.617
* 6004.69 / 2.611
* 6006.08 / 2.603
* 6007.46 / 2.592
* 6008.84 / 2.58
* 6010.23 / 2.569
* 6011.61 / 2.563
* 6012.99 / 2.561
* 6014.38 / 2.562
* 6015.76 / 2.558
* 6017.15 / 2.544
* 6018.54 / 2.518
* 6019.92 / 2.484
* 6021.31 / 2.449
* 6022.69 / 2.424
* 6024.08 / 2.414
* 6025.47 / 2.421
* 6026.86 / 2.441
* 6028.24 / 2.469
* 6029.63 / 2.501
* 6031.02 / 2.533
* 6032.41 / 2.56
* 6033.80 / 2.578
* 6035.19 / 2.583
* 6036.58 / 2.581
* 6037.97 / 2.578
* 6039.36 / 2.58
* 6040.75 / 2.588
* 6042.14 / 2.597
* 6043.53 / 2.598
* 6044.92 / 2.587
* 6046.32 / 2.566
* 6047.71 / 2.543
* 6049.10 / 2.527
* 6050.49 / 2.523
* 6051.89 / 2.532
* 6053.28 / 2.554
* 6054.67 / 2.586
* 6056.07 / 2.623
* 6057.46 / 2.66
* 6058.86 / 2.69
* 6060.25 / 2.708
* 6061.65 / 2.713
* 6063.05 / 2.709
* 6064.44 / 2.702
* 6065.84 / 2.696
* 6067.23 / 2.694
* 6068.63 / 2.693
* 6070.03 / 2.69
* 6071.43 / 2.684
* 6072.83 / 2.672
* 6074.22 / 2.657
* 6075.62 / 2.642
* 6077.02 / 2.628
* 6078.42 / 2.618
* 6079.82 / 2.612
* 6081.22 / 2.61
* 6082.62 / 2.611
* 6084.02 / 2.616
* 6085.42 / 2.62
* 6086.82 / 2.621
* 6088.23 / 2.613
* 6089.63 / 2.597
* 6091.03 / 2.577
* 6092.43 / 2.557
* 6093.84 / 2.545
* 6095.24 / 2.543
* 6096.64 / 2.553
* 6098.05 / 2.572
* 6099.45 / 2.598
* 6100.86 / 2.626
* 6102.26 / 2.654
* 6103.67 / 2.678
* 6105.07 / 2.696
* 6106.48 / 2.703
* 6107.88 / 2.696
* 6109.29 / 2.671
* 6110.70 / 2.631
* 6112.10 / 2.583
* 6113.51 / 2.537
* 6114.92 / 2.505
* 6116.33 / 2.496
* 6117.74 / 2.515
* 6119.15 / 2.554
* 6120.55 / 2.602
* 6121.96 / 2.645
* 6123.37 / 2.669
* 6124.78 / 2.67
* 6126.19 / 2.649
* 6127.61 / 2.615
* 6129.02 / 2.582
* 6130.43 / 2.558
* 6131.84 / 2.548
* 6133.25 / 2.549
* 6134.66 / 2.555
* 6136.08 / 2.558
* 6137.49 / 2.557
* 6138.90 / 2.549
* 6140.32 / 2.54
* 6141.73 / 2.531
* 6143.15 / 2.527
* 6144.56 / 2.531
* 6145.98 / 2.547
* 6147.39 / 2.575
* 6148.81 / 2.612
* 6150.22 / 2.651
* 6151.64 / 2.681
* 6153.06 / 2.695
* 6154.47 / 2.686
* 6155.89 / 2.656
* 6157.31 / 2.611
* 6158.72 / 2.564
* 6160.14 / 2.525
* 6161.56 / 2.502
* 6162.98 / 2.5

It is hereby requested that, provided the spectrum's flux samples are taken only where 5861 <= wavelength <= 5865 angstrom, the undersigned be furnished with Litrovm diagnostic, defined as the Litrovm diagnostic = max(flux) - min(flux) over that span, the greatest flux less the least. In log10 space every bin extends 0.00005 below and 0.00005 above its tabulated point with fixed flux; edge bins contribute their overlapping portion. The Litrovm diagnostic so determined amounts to 0.044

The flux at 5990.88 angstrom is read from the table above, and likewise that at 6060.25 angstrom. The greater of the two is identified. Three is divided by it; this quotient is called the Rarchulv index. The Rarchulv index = 1.11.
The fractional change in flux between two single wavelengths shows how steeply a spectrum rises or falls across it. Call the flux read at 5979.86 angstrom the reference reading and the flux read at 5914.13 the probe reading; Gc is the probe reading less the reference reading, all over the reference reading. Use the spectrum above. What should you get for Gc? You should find 0.038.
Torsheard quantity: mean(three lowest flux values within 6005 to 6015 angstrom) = 2.56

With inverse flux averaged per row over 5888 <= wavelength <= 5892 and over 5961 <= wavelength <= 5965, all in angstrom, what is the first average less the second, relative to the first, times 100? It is 15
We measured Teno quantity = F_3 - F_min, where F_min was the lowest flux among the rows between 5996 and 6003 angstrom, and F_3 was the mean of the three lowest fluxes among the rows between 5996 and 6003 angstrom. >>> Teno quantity 0.006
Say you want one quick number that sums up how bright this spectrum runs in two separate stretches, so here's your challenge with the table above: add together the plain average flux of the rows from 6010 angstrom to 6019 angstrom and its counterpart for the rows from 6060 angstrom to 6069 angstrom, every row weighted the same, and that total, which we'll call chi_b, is 5.26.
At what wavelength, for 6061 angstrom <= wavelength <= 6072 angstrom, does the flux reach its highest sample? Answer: 6061.65 angstrom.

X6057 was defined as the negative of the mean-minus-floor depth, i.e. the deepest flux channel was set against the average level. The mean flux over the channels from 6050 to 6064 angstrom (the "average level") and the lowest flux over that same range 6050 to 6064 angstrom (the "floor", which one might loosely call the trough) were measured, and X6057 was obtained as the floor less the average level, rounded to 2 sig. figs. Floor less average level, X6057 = -0.11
